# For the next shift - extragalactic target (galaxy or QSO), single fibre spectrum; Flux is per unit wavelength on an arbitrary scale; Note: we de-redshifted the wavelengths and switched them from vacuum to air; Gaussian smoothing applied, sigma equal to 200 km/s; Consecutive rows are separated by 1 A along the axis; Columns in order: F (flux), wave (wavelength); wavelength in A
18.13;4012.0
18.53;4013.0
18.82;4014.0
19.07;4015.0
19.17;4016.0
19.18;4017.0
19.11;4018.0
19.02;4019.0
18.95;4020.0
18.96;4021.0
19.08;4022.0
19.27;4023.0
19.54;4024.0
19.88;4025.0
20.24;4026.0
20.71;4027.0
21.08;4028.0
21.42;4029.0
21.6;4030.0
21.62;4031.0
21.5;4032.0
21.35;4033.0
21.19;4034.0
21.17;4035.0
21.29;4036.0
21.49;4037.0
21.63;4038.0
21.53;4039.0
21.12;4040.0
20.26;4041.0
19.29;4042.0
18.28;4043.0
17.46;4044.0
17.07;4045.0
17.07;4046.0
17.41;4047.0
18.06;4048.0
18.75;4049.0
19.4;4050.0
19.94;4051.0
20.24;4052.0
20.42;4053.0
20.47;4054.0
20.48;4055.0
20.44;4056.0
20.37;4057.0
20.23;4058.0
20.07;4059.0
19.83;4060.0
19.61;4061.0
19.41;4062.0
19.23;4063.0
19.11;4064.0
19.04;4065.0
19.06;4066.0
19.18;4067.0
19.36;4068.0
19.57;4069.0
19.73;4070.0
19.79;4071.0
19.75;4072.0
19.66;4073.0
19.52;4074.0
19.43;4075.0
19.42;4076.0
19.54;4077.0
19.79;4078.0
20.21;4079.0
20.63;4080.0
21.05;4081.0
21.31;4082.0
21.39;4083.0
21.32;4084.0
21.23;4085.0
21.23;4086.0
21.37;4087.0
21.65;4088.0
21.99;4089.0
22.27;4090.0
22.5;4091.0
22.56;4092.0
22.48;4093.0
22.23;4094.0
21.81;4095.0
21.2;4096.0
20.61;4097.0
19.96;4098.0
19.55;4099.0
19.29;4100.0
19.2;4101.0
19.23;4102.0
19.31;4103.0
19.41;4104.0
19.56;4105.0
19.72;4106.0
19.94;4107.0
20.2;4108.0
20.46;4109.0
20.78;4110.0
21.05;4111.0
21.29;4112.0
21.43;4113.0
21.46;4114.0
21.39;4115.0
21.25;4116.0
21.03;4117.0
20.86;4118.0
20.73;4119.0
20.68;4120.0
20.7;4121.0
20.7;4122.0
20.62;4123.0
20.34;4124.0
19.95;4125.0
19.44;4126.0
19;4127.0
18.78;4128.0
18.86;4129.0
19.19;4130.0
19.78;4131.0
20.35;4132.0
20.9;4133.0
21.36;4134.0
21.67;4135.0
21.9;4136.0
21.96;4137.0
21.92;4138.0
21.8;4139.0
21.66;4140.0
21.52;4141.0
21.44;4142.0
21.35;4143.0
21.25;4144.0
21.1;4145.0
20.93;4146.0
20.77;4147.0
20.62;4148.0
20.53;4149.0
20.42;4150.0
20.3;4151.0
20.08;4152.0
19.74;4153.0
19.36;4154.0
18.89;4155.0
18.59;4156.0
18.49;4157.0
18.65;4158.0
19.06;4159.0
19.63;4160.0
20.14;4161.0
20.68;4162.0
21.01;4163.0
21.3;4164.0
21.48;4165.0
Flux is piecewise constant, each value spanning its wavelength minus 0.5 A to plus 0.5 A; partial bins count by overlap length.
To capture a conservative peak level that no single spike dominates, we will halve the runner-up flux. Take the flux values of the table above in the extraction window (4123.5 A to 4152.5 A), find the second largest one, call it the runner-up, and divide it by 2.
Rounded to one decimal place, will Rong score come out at 11.0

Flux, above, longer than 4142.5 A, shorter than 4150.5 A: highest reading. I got 21.35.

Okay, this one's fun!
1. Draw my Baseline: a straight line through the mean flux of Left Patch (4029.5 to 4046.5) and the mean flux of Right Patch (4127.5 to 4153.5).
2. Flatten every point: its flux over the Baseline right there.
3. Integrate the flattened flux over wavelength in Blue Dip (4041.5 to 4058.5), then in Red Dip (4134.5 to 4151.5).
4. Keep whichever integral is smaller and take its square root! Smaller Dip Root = 4.00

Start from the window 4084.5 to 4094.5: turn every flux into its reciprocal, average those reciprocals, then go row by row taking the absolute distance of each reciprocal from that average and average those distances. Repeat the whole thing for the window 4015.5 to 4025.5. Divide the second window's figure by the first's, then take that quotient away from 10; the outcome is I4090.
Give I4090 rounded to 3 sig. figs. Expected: 9.43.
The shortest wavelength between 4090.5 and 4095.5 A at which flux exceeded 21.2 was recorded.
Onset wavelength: 4091.0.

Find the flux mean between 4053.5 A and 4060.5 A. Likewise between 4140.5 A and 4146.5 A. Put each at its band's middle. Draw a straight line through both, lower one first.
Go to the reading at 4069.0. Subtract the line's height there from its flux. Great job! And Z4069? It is -0.8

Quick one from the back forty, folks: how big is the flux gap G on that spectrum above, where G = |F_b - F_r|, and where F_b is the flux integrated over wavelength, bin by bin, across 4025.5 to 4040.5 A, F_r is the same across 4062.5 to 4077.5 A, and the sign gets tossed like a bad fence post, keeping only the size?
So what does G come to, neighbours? 28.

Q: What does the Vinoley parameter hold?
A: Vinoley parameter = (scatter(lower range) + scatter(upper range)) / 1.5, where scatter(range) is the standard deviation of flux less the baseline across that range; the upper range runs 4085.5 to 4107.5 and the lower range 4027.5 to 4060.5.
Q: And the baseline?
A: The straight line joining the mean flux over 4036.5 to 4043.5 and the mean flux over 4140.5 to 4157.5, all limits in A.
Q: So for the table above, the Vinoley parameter 1.8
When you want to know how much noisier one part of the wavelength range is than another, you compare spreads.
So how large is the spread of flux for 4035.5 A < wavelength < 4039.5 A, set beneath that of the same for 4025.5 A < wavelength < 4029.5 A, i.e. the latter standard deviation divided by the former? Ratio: 3.5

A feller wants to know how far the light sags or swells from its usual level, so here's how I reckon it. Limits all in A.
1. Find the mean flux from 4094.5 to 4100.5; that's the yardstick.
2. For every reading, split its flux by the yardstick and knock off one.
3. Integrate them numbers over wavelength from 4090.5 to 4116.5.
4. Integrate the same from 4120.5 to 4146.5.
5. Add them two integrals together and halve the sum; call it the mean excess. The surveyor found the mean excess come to 0.4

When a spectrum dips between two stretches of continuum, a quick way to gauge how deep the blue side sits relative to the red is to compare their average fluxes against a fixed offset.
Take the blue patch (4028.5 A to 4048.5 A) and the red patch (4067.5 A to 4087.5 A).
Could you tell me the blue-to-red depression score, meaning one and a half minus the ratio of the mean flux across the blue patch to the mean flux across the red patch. 0.51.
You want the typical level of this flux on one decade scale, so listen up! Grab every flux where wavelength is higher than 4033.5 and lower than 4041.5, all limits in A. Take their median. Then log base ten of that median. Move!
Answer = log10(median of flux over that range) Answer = 1.33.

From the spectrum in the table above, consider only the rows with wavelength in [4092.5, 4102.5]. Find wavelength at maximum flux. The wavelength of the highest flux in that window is 4093.0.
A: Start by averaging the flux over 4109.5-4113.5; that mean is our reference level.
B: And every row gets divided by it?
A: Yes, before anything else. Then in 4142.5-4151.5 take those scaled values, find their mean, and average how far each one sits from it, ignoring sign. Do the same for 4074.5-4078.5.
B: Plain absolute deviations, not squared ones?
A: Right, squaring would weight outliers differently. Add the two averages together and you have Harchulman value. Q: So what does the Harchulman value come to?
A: 0.021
